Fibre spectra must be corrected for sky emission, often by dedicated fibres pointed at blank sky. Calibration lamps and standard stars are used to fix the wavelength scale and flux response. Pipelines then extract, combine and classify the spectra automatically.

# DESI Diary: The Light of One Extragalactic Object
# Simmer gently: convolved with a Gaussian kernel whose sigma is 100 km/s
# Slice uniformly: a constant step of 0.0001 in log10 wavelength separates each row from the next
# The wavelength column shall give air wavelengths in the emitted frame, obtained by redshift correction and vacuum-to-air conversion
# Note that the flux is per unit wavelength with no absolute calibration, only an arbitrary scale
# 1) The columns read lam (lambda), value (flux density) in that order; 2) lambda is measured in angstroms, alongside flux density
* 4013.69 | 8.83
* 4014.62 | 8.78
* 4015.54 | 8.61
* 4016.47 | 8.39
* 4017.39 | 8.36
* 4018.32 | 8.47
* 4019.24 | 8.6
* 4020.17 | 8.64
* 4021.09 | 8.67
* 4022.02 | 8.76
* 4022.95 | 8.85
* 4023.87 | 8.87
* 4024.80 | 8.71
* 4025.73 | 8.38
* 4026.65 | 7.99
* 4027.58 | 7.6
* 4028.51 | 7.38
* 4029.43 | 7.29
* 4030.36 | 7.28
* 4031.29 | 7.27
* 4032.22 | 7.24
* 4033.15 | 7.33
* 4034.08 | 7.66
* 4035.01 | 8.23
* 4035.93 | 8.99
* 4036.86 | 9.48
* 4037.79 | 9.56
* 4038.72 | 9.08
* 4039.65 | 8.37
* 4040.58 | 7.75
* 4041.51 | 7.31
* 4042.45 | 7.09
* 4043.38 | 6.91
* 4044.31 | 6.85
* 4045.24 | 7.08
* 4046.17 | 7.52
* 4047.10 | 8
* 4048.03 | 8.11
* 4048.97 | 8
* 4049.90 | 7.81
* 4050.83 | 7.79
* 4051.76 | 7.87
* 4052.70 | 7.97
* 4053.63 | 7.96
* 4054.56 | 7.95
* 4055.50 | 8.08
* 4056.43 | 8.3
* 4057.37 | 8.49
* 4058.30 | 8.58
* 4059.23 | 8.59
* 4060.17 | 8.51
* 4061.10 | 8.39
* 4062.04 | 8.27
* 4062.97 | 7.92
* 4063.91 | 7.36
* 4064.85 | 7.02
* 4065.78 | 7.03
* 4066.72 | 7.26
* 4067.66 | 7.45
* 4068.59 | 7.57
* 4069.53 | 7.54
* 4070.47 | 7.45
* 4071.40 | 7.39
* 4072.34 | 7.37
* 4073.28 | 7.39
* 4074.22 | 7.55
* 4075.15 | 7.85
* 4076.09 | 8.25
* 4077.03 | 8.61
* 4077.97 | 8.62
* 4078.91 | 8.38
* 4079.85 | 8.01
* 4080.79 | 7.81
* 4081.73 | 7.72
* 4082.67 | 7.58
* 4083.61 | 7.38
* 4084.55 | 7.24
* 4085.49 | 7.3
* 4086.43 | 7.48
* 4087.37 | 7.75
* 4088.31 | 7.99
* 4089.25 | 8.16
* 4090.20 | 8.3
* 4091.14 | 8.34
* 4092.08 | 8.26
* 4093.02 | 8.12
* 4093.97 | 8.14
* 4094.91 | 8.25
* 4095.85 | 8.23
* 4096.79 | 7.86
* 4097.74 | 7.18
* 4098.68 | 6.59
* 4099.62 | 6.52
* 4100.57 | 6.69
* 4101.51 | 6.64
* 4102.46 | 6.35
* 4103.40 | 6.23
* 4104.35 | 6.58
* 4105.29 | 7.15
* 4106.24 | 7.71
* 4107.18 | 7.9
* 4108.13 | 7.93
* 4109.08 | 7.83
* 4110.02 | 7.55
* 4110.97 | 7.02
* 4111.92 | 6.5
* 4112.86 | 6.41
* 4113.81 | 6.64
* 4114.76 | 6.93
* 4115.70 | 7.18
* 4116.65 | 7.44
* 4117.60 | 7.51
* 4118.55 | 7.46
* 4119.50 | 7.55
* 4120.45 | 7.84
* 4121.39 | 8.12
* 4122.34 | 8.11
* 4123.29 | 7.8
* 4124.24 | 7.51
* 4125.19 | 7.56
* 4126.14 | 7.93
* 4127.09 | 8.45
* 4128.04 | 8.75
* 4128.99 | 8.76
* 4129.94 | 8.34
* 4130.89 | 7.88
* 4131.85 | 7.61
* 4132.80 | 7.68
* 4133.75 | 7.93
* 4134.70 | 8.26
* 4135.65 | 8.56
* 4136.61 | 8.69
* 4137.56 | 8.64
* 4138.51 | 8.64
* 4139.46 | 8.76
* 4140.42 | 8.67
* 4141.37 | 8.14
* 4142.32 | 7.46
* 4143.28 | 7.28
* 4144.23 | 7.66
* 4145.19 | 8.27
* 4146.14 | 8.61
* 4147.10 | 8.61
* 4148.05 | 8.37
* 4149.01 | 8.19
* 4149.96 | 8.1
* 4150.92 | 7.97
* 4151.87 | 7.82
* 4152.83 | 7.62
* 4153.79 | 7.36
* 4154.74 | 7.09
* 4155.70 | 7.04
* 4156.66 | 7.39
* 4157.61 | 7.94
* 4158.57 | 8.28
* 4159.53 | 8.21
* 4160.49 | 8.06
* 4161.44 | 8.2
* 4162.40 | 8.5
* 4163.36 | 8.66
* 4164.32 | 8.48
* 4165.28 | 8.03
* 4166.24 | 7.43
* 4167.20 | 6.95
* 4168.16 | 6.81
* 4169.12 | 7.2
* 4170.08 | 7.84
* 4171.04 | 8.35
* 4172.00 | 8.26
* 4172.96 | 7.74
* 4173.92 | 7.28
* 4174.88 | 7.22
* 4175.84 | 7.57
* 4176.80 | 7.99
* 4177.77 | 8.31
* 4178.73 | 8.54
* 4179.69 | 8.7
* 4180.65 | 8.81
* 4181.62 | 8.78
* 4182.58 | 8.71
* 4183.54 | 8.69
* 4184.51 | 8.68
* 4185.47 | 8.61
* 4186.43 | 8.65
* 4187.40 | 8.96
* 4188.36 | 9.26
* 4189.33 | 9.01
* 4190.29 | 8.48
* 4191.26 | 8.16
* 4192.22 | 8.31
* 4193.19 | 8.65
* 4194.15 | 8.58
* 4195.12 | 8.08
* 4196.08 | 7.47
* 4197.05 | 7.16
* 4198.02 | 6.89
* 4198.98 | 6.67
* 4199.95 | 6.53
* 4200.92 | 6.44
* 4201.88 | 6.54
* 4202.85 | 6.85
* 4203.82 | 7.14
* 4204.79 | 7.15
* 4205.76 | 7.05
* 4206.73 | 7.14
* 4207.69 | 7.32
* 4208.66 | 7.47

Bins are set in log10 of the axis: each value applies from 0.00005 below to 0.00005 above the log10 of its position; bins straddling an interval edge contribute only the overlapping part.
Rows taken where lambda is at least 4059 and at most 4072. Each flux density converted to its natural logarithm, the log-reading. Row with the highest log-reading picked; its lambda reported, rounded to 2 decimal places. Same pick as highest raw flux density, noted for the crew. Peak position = 4059.23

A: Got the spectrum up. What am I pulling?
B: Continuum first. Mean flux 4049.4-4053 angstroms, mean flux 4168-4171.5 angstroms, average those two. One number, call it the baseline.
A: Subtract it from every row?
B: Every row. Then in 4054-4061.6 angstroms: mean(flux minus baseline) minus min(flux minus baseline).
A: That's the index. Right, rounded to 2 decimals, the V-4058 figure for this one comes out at 0.41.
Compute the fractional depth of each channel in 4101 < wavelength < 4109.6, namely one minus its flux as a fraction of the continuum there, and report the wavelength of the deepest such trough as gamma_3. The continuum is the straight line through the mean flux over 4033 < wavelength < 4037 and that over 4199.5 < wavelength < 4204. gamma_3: 4103.40 angstroms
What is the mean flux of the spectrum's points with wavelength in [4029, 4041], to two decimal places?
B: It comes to 8.12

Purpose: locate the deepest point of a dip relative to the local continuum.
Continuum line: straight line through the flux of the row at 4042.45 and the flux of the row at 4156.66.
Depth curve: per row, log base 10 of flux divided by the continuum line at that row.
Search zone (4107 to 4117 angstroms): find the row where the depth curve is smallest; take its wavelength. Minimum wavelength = 4112.86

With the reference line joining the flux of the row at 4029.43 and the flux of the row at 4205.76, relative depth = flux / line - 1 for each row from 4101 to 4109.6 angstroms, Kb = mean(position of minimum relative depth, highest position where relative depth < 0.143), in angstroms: 4106.2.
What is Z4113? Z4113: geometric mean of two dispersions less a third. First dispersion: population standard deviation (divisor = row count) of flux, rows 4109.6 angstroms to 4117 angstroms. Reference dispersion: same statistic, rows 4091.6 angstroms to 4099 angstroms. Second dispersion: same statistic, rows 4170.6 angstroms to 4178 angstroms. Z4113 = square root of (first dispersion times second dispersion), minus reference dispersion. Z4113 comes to -0.17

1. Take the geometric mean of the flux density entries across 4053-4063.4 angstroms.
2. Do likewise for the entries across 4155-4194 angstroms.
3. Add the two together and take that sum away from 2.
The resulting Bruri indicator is -14.4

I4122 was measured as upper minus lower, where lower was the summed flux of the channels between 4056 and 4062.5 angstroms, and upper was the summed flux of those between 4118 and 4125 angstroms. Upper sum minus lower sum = -5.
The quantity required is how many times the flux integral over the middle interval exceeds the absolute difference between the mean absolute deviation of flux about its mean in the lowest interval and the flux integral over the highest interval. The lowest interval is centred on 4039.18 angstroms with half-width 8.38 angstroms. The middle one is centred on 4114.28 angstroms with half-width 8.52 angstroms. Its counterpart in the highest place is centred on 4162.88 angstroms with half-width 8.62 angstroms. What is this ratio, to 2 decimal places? 0.95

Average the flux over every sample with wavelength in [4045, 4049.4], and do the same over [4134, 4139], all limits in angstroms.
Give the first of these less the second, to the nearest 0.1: -0.8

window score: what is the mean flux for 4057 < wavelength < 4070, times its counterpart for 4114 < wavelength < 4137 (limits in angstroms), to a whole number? 62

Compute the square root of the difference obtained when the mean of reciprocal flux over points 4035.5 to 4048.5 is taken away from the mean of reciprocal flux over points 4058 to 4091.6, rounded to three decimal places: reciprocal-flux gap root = 0.044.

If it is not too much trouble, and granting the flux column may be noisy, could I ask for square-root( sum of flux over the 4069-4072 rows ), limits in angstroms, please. 4.73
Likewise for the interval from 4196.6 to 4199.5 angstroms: 4.55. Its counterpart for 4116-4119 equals 4.73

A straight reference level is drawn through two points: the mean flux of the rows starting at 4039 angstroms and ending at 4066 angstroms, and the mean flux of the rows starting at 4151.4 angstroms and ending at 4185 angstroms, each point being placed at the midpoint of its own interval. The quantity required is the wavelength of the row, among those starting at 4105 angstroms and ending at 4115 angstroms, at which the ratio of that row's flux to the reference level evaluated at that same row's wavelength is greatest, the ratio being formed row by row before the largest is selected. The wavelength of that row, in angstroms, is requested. 4108.13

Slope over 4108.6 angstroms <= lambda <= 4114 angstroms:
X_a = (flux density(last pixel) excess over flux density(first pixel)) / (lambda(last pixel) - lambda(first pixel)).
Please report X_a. -0.25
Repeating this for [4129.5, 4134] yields -0.11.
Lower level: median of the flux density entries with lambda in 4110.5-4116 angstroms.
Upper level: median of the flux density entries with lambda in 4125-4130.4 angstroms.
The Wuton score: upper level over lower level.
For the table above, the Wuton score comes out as 1.24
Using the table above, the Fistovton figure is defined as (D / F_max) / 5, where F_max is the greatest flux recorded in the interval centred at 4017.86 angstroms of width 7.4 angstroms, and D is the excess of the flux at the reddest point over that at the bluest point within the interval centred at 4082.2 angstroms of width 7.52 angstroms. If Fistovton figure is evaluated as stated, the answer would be -0.025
